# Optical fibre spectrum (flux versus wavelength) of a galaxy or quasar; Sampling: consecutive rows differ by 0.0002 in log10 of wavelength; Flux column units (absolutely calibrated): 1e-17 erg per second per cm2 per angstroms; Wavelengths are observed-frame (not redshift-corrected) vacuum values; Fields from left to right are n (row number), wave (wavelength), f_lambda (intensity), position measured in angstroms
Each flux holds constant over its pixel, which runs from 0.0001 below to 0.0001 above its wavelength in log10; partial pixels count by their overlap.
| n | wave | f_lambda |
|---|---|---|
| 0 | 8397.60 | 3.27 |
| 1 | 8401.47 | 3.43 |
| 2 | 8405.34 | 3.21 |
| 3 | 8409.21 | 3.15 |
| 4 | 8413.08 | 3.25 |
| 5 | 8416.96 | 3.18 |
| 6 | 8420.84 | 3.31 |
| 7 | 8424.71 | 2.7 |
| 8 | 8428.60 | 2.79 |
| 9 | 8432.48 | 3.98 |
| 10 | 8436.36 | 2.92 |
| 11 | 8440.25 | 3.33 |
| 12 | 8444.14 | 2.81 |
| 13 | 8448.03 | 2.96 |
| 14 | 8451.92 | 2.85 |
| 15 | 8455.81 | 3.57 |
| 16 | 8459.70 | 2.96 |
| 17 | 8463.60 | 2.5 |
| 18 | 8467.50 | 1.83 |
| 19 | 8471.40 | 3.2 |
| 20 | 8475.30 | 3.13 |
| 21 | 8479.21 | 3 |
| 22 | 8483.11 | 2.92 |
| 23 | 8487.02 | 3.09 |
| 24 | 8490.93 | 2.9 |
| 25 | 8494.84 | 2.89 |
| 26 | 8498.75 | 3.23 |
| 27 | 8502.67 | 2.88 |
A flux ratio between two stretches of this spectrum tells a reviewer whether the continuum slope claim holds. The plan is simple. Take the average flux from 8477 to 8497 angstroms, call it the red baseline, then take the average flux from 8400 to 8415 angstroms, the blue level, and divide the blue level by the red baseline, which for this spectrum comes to 1.10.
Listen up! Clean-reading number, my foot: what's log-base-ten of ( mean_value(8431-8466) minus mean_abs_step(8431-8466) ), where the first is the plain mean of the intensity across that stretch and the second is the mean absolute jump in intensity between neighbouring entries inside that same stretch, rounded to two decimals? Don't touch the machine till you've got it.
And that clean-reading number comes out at 0.41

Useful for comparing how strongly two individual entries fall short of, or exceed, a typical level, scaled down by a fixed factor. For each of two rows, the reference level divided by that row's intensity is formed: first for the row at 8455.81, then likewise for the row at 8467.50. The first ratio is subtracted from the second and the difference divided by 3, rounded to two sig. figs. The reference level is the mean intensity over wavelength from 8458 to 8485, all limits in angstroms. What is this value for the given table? 0.25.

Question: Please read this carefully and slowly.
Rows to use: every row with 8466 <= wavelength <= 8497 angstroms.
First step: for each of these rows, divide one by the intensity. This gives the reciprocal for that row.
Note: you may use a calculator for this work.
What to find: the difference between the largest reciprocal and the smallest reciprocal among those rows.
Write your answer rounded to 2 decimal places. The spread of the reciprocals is 0.23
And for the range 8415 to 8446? 0.12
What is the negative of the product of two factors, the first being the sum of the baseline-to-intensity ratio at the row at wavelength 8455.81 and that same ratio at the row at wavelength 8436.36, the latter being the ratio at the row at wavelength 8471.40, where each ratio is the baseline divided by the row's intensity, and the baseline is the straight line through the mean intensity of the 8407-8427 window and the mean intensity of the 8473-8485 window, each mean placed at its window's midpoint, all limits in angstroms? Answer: -1.8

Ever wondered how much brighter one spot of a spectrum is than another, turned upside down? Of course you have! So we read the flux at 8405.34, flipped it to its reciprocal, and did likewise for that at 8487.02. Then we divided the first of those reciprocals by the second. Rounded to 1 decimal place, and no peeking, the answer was 1.0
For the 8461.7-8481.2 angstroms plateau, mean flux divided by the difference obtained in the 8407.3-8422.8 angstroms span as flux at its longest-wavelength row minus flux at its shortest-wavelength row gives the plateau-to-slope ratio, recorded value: 17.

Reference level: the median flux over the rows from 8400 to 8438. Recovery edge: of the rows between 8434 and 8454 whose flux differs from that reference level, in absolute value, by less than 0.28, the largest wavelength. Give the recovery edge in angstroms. 8448.03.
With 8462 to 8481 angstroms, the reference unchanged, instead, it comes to 8479.21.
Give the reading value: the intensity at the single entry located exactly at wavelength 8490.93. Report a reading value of 2.9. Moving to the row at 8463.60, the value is 2.5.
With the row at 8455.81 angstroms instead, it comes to 3.57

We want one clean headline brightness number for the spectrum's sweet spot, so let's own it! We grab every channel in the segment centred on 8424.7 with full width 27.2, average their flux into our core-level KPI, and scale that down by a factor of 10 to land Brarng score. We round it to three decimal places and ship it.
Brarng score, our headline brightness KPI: 0.316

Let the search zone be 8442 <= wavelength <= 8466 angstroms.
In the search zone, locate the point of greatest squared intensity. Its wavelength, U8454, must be 8455.81 angstroms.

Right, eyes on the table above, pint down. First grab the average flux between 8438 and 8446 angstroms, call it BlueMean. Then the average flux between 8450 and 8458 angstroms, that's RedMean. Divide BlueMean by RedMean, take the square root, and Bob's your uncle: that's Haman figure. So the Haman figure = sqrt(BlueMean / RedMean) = 0.98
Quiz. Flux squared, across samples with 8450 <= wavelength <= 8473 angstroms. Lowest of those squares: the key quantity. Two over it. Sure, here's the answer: 0.597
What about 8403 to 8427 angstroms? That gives 0.274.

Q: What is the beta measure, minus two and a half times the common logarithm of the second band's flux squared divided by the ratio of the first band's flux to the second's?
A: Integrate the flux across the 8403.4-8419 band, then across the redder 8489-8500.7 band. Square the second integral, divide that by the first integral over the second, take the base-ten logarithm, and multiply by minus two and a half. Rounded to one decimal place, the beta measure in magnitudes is -7.4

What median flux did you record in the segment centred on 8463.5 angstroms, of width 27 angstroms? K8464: 2.96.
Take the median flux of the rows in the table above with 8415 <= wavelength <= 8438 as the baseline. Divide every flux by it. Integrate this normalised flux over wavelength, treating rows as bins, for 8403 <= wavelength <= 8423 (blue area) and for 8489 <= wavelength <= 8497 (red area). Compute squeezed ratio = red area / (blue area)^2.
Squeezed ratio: 0.02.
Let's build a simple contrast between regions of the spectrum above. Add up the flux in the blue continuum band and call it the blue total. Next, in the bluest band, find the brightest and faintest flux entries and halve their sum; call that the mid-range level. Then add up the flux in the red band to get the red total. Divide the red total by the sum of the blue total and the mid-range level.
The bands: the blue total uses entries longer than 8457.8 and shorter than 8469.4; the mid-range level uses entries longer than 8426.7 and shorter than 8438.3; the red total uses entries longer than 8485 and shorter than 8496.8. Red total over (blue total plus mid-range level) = 0.83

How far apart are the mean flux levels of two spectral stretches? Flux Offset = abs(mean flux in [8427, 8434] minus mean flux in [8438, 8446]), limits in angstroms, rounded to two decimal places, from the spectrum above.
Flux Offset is 0.31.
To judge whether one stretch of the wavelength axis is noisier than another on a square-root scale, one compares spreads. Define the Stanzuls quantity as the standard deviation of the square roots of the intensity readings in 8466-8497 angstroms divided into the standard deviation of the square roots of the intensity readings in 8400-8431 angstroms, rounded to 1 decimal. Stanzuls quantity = 0.5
